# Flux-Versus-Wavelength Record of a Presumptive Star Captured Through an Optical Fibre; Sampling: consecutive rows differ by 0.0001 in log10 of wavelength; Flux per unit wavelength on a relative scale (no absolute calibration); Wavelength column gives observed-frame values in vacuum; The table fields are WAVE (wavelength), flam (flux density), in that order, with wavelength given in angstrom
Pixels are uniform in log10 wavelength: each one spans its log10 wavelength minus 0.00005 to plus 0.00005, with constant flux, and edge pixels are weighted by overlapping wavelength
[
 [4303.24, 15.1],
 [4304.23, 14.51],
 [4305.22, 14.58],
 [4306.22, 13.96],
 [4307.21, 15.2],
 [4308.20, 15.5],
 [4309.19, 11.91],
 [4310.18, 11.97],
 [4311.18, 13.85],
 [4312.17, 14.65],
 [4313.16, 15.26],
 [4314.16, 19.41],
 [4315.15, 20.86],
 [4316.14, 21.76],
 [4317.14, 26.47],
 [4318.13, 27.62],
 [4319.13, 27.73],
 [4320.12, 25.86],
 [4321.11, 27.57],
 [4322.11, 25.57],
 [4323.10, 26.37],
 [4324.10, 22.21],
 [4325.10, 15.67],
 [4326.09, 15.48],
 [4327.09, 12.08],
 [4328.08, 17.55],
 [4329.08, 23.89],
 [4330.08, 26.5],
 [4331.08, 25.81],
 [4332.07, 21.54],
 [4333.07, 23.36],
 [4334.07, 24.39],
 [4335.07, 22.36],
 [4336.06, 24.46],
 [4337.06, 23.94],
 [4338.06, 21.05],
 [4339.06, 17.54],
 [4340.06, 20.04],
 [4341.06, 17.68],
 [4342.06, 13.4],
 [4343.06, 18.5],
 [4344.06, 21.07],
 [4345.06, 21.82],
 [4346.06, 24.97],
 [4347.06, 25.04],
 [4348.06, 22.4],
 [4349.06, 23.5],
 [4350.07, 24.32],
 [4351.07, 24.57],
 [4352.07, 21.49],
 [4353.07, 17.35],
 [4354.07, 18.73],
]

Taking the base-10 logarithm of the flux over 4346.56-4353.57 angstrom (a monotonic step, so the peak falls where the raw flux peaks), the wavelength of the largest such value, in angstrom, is 4347.06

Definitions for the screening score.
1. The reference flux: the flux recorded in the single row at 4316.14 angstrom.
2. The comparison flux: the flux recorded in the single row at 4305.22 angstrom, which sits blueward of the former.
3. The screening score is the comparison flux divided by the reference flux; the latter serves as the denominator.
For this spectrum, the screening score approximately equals 0.67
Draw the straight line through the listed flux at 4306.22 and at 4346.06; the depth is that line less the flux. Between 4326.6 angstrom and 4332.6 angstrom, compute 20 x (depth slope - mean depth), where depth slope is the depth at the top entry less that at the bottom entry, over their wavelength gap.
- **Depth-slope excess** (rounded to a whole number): -16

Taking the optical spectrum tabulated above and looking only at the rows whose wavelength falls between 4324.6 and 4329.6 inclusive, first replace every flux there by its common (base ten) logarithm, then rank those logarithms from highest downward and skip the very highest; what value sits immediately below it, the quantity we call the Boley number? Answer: 1.24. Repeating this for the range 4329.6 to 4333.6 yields 1.41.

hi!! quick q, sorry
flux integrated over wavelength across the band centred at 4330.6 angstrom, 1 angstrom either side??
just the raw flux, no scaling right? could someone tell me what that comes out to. 52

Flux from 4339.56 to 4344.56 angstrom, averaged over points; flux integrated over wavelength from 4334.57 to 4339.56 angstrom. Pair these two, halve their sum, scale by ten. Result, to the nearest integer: 637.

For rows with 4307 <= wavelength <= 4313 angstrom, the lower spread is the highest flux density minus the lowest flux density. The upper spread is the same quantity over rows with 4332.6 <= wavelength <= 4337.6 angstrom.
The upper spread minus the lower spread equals -1.5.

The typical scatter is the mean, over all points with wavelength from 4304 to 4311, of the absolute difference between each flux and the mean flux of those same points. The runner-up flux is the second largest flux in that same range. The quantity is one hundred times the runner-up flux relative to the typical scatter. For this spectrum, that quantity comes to 1325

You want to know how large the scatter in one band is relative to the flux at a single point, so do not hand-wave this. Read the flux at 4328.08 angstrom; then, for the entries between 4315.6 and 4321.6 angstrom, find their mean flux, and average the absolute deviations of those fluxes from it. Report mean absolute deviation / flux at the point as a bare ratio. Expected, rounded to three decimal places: 0.090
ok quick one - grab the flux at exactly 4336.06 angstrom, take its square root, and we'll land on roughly 4.95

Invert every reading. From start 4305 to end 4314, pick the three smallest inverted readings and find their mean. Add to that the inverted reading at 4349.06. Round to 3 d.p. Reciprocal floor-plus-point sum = 0.108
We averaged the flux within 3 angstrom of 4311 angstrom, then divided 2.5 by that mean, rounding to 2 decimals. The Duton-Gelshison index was 0.18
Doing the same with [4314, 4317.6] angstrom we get 0.11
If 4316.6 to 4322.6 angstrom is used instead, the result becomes 0.09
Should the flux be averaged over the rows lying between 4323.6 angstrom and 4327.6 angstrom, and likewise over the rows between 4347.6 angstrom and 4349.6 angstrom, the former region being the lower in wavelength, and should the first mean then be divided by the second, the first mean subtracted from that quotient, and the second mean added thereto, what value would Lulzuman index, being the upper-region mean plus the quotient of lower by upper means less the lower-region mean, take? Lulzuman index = 7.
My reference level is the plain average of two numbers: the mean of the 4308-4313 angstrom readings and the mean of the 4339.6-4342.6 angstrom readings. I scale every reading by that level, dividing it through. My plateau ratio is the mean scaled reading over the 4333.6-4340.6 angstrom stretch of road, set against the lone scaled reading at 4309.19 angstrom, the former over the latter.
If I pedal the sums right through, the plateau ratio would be 1.84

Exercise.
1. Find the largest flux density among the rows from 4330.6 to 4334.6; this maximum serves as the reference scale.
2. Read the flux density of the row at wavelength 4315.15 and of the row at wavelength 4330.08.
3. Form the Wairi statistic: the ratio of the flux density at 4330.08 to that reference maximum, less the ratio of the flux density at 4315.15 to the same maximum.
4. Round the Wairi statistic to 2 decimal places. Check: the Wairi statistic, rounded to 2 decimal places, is 0.22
